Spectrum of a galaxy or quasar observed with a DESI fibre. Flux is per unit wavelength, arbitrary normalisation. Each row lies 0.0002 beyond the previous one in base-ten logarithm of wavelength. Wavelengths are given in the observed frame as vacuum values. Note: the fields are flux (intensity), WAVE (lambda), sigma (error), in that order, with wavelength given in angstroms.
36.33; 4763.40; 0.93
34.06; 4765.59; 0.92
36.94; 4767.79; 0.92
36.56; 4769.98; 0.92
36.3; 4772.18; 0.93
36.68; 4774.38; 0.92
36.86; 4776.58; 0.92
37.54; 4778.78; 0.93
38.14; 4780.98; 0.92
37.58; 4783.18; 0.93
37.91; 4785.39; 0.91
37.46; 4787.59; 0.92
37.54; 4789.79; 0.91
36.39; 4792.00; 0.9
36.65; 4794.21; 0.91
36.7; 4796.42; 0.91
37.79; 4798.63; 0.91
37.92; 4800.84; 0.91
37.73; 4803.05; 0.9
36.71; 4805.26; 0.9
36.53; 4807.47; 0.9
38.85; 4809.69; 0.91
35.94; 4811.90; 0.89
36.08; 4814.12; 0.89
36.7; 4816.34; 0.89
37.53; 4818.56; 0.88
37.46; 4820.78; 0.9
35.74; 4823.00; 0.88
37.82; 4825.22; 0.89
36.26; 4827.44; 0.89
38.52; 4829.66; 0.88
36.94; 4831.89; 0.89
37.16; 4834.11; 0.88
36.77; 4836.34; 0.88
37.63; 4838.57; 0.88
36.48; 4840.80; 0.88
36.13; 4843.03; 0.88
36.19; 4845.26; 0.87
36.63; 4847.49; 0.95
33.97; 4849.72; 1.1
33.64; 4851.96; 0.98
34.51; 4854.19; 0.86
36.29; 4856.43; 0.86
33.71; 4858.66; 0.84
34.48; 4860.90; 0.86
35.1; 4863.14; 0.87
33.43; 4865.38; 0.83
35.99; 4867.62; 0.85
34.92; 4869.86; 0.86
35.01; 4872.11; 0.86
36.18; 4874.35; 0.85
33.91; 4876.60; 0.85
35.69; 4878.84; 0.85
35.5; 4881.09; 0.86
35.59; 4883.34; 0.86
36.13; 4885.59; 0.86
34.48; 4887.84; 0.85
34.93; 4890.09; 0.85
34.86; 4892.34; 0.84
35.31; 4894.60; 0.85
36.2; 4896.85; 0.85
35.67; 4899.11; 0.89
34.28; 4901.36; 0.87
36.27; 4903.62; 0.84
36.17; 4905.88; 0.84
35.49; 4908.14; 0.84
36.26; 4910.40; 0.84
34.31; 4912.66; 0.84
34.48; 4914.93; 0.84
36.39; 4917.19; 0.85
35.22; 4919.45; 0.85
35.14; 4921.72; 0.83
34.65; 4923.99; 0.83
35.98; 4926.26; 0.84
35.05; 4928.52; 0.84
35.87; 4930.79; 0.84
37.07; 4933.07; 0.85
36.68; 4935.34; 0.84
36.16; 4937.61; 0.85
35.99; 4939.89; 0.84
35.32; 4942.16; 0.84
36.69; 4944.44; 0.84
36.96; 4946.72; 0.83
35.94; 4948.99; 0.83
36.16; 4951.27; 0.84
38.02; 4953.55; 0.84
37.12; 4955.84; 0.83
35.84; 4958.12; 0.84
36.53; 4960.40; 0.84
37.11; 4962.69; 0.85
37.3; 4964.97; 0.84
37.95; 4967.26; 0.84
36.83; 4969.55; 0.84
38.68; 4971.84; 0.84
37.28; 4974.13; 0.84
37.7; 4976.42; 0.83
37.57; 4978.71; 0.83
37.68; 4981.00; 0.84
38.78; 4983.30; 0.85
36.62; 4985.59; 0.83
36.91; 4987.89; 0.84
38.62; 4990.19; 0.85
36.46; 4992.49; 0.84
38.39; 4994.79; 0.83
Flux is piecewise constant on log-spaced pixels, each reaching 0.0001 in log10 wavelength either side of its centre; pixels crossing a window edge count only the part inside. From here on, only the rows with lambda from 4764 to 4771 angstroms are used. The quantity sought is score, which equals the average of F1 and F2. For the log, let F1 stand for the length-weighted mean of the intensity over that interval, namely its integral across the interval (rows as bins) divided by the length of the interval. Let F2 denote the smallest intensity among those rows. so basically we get 35.0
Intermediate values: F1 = 35.9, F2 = 34.06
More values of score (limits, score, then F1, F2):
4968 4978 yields 37.2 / 37.6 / 36.83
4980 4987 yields 37.1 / 37.6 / 36.62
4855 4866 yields 34.0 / 34.7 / 33.43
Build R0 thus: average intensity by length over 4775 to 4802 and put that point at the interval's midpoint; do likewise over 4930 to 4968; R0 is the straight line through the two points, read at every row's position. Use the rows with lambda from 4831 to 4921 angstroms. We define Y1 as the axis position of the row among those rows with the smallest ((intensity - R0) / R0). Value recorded 4865.38 angstroms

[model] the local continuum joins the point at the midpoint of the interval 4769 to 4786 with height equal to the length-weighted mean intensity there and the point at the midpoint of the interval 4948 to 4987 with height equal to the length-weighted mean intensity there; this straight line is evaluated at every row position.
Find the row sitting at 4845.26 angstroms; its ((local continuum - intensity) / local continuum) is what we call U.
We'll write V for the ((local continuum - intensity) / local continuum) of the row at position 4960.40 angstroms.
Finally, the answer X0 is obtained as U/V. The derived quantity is 1.4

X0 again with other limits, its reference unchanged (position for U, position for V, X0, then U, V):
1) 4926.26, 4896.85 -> 1.2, 0.033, 0.027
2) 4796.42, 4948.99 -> 0.4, 0.013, 0.035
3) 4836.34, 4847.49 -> 0.7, 0.011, 0.015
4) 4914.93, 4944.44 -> 5.1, 0.074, 0.015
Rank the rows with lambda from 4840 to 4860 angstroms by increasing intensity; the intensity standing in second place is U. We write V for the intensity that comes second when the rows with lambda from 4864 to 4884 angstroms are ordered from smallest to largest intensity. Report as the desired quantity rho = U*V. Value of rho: 1143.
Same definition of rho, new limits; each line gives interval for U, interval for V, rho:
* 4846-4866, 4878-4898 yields 1173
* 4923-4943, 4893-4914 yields 1203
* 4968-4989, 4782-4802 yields 1350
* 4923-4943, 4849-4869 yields 1179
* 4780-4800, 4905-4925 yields 1264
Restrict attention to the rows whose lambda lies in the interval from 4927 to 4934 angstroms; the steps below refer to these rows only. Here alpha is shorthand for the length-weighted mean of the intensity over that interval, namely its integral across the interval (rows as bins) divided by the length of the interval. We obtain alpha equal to 36.0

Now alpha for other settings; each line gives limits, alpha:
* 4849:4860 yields 34.4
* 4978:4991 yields 37.7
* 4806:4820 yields 36.9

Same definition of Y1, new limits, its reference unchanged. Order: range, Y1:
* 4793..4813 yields 4811.90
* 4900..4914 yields 4901.36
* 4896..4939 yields 4901.36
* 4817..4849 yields 4823.00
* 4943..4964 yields 4958.12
